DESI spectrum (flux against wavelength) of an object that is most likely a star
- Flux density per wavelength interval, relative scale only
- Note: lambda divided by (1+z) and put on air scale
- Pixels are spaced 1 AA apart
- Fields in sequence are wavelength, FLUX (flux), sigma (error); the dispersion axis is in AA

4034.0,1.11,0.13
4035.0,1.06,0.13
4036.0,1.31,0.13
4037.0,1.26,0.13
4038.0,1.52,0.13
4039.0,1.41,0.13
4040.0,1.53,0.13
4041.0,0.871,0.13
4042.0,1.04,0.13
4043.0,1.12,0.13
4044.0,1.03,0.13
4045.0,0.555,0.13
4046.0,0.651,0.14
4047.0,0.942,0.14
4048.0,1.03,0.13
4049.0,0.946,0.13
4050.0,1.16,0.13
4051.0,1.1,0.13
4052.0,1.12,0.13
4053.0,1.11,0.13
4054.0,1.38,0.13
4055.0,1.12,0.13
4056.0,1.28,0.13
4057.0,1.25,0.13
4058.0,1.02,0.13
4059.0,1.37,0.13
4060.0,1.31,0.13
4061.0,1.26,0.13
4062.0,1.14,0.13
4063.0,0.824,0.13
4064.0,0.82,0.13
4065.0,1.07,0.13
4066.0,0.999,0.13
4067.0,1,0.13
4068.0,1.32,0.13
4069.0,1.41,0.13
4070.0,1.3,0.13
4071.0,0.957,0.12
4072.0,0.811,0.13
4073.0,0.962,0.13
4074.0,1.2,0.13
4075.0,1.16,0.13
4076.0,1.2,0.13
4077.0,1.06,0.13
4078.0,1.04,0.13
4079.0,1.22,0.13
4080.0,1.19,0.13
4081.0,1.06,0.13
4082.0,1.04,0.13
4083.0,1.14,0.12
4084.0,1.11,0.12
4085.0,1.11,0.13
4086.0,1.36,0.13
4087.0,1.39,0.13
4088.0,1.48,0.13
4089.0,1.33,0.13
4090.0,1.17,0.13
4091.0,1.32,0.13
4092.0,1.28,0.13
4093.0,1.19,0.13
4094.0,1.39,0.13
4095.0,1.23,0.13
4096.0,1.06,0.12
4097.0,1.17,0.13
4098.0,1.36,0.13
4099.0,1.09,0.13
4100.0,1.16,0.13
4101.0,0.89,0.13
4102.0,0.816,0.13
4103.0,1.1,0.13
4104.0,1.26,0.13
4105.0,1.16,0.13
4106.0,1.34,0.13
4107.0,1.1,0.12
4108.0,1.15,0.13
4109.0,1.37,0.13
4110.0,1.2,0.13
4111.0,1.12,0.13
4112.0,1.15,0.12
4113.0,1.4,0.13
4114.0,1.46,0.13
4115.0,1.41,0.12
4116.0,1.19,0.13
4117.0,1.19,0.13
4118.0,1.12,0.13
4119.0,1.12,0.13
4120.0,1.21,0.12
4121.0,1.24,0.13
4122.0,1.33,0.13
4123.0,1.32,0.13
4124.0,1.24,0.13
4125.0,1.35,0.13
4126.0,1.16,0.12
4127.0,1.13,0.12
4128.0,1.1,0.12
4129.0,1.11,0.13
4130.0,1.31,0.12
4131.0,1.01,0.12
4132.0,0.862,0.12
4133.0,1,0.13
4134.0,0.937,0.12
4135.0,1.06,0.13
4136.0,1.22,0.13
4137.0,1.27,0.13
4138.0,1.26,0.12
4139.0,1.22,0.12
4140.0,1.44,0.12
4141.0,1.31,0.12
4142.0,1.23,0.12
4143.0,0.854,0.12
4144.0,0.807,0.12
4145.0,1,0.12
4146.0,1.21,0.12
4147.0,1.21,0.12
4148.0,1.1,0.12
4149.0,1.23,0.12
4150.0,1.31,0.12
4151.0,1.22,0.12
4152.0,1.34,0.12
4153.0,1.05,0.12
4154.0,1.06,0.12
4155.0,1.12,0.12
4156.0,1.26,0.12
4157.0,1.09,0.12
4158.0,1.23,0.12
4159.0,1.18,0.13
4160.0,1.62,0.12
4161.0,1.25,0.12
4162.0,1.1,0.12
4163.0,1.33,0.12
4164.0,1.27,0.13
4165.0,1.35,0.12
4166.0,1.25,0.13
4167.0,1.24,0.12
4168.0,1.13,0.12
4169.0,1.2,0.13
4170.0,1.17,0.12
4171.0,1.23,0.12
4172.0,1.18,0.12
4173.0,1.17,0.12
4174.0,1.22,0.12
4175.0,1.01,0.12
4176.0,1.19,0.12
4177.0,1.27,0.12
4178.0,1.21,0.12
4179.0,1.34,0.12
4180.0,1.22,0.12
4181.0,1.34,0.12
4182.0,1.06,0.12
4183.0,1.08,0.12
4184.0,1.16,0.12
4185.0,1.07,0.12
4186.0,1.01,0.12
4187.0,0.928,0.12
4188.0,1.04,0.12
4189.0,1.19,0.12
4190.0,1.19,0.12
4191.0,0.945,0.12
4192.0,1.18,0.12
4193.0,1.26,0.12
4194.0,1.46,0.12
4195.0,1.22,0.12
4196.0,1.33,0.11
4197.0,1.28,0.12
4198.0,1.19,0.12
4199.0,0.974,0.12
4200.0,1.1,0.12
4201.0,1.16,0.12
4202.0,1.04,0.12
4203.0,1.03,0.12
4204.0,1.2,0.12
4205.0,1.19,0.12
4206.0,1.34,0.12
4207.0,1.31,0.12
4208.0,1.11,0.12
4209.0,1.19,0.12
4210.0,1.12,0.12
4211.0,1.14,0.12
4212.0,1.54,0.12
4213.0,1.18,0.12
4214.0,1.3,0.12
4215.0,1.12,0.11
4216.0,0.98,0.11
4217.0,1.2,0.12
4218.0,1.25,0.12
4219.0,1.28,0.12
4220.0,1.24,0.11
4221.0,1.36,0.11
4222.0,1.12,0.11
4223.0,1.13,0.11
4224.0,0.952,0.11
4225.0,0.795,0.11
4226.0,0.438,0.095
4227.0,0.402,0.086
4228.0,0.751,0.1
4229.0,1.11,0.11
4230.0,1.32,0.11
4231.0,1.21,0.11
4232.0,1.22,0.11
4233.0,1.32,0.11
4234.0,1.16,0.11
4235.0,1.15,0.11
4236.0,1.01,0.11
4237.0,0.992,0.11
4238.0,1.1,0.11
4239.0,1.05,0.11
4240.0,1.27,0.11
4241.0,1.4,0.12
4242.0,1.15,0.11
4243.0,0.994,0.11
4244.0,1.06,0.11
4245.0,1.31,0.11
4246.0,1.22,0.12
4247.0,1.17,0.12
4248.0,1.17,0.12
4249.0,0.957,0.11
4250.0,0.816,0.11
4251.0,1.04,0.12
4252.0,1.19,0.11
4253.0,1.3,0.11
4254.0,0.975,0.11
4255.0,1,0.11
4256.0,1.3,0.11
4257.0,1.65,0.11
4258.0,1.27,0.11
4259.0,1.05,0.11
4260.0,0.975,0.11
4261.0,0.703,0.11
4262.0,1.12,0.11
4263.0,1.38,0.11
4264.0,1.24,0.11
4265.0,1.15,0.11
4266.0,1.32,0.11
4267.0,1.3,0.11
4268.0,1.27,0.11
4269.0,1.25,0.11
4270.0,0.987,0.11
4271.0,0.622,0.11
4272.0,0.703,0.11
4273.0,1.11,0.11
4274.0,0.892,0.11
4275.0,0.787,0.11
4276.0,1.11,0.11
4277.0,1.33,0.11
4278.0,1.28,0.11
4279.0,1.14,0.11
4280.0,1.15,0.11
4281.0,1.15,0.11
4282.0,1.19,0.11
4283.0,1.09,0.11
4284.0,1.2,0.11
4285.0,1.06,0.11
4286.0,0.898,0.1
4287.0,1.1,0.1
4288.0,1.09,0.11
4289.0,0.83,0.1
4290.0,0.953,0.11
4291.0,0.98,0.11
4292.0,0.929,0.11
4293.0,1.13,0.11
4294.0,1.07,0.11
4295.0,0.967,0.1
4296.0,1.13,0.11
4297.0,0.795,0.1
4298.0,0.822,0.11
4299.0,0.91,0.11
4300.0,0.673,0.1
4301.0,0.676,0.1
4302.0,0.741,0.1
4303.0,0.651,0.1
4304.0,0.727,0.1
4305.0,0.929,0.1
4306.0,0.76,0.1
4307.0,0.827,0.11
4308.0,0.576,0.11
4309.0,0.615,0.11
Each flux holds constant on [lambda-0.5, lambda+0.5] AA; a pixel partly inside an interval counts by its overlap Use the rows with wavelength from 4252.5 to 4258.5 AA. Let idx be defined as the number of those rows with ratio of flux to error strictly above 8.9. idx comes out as 5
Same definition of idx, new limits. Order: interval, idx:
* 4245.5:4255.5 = 6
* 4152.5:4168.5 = 14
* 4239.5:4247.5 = 8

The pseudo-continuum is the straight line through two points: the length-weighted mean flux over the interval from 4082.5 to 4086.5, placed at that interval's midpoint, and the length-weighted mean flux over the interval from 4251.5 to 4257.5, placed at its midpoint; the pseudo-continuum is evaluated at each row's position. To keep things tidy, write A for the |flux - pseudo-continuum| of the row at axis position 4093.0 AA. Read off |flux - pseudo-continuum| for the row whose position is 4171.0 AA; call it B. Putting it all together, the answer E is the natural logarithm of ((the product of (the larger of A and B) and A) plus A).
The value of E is -5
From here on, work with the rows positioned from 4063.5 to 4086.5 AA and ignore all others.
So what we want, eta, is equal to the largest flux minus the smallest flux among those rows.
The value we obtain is 0.599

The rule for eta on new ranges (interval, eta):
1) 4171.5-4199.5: 0.532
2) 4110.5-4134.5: 0.598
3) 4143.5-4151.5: 0.503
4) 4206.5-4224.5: 0.588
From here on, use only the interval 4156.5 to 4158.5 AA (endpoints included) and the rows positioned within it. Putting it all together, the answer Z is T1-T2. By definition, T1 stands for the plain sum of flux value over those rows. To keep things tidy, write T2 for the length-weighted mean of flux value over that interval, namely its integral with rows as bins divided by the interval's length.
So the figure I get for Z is 1.2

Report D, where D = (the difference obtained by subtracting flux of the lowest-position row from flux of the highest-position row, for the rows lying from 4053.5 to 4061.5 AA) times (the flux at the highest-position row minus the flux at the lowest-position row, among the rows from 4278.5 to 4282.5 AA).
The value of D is -0.01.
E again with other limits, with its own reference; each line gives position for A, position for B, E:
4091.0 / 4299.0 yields -2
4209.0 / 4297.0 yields -3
